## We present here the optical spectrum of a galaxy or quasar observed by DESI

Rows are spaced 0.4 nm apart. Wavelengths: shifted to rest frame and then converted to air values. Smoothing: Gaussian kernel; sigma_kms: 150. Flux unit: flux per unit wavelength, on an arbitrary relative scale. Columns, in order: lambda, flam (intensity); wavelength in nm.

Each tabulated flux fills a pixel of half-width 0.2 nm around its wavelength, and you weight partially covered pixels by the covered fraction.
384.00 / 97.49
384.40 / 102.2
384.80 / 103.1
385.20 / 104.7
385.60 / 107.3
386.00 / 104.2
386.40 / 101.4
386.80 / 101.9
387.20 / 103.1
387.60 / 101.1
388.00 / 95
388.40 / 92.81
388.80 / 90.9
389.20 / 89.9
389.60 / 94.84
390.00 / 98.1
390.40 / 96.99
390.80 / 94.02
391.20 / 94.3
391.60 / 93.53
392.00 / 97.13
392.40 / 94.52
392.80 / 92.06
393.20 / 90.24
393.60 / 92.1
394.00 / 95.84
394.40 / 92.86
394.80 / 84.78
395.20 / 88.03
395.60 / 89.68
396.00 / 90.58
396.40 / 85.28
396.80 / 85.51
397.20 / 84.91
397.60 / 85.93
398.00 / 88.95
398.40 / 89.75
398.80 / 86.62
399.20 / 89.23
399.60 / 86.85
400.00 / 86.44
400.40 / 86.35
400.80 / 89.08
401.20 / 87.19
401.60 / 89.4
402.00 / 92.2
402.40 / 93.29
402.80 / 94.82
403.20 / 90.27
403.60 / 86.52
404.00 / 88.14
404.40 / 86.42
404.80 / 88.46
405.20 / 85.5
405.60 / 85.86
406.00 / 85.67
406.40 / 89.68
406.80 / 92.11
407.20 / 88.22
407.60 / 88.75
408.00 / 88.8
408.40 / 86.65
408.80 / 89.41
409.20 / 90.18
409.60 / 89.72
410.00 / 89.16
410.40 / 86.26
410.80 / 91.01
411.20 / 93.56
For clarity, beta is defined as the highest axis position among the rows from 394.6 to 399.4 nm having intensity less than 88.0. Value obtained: 398.80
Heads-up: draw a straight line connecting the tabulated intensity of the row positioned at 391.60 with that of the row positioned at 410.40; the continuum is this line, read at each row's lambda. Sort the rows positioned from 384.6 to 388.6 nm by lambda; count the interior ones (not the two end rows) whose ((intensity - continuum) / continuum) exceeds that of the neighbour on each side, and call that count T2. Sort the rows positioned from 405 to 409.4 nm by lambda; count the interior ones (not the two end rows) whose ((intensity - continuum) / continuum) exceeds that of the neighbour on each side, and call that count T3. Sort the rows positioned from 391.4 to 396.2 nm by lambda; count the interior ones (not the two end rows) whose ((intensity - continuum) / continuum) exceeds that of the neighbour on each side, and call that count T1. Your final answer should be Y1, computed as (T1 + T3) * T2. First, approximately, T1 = 2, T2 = 2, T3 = 3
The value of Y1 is 10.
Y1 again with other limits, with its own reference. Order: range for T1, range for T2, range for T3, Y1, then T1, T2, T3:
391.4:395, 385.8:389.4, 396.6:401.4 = 5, 2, 1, 3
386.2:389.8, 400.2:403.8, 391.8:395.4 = 4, 1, 2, 1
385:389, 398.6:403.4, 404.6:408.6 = 15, 2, 3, 3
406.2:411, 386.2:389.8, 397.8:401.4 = 6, 3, 1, 3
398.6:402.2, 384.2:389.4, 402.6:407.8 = 12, 2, 2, 4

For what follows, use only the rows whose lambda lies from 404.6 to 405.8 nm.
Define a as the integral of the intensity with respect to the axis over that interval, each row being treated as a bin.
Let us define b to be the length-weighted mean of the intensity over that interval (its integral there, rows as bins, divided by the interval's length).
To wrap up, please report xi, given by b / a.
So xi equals 0.8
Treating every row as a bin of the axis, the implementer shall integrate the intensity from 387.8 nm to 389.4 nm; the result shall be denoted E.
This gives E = 147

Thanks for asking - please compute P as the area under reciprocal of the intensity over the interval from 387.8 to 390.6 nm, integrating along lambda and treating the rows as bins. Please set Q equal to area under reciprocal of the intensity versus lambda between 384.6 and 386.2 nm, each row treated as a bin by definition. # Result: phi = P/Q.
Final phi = 1.95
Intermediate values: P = 0.0298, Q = 0.015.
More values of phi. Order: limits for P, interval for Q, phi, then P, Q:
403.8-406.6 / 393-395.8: 1.04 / 0.0322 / 0.031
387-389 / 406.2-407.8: 1.16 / 0.0208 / 0.018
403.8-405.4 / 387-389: 0.88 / 0.0184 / 0.021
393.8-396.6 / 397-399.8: 0.98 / 0.0313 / 0.032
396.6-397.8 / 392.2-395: 0.46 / 0.0140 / 0.031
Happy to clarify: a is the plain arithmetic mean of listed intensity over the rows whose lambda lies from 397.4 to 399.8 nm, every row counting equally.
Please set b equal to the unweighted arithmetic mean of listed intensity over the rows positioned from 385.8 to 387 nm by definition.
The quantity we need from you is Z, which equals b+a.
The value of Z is 190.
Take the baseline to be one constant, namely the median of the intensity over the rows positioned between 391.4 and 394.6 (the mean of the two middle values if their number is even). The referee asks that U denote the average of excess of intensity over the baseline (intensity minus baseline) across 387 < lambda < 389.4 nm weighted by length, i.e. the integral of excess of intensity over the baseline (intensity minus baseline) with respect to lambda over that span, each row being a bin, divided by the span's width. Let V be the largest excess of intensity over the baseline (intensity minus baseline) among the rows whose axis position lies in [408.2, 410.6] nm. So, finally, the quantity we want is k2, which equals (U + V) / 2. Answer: -0.4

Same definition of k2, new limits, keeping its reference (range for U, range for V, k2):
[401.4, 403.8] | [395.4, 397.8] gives -2.4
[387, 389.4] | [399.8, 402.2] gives 0.6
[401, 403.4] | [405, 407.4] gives -1.5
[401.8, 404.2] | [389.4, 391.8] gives 1.3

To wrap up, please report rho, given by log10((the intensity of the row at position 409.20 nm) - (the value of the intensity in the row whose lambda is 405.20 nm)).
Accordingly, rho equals 0.7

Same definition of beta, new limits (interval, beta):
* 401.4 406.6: 406.00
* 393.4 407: 406.00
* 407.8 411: 410.40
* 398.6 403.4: 401.20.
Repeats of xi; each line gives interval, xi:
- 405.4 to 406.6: 0.8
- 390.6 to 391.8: 0.8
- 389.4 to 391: 0.6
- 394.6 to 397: 0.4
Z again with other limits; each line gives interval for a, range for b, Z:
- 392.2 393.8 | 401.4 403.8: 183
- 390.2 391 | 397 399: 183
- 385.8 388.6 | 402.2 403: 194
